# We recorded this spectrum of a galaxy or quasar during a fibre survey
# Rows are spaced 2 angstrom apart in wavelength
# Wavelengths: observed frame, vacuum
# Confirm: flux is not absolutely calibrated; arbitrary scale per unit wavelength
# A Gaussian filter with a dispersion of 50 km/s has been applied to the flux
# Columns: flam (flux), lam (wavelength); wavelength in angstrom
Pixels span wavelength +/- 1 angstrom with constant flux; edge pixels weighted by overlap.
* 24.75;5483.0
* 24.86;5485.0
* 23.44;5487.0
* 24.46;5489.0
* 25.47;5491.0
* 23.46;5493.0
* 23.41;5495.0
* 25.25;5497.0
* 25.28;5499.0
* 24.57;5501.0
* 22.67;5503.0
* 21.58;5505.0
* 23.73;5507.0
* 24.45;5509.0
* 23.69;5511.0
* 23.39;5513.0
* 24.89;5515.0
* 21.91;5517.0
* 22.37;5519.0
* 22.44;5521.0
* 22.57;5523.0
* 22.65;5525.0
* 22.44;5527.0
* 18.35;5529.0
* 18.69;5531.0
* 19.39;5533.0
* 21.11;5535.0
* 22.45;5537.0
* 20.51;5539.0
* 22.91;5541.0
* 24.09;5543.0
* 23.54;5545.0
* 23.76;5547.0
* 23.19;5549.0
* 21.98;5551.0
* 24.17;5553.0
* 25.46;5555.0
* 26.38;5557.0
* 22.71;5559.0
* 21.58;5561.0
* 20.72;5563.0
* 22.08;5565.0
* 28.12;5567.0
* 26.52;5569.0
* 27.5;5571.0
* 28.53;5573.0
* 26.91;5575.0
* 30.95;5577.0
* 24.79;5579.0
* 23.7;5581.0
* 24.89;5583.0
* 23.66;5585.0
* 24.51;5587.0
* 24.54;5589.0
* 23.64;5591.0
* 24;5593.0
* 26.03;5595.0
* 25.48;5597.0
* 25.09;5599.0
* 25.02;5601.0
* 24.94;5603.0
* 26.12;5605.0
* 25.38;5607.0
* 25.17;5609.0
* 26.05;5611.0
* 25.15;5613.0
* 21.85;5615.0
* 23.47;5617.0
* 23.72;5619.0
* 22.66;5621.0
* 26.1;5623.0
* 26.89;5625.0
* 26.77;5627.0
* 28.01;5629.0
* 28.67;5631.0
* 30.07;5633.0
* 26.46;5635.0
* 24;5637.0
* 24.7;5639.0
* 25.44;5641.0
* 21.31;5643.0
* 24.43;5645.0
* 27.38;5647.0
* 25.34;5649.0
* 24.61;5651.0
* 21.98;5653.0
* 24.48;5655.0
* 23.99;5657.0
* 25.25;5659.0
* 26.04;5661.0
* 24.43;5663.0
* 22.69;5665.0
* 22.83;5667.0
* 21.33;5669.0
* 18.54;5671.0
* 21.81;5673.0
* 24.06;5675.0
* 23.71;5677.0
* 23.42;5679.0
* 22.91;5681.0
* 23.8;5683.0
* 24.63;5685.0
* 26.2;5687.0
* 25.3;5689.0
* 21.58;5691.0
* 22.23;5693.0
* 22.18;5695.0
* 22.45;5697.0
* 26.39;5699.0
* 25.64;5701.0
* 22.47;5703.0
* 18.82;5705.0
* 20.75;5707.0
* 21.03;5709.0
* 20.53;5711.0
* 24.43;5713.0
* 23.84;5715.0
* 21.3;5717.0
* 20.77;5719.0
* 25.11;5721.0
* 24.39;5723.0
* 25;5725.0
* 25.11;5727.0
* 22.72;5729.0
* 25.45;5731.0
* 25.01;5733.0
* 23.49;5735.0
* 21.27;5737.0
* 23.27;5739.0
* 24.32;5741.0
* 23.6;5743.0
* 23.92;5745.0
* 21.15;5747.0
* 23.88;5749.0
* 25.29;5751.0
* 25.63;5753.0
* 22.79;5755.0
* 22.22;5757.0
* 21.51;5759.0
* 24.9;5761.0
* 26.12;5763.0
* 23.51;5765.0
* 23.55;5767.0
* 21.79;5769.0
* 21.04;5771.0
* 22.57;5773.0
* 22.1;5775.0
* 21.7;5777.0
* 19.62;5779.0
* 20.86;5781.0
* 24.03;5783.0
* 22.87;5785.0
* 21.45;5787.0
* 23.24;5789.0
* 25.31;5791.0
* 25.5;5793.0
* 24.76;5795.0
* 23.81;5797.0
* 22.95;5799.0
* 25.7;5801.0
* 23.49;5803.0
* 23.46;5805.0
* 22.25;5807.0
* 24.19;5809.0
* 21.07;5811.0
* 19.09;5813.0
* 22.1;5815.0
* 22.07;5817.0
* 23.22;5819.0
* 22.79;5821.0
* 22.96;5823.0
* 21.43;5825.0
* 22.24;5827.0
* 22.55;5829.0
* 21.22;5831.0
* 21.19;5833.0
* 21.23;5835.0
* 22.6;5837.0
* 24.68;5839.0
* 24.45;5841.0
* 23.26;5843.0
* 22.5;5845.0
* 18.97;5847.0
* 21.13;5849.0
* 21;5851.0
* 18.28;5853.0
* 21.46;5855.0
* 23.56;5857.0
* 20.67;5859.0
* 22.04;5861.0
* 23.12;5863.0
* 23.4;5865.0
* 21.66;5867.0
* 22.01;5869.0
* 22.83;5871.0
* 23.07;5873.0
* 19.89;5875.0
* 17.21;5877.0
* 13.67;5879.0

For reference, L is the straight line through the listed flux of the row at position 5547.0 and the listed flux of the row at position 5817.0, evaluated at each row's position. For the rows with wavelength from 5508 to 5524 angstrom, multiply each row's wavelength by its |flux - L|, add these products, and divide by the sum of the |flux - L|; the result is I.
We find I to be 5517.9 angstrom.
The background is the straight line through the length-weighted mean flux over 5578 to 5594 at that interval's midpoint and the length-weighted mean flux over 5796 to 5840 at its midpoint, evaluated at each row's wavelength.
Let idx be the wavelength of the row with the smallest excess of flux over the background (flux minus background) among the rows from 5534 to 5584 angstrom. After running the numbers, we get 5539.0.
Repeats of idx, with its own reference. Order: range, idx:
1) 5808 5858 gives 5853.0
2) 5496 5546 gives 5529.0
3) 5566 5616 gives 5615.0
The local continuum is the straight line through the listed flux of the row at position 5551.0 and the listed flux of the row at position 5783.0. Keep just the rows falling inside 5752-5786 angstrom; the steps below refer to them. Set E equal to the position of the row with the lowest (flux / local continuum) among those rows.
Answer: 5779.0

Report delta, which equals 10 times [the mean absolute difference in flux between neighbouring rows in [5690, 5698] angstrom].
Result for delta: 3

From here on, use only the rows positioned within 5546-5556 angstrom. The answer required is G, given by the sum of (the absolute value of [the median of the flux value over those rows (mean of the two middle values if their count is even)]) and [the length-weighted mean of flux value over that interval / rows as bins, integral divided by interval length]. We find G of 47.5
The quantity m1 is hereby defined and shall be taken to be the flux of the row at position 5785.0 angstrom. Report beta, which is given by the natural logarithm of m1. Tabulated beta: 3.130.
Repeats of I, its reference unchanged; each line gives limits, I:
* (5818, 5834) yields 5825.3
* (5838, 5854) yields 5845.9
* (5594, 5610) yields 5601.8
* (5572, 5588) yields 5576.8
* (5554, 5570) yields 5563.0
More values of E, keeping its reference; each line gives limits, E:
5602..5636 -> 5615.0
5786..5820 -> 5813.0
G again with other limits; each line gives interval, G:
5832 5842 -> 45.4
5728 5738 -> 47.1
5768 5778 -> 43.6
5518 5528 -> 44.9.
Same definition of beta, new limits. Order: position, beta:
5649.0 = 3.232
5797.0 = 3.170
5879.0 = 2.615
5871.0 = 3.128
